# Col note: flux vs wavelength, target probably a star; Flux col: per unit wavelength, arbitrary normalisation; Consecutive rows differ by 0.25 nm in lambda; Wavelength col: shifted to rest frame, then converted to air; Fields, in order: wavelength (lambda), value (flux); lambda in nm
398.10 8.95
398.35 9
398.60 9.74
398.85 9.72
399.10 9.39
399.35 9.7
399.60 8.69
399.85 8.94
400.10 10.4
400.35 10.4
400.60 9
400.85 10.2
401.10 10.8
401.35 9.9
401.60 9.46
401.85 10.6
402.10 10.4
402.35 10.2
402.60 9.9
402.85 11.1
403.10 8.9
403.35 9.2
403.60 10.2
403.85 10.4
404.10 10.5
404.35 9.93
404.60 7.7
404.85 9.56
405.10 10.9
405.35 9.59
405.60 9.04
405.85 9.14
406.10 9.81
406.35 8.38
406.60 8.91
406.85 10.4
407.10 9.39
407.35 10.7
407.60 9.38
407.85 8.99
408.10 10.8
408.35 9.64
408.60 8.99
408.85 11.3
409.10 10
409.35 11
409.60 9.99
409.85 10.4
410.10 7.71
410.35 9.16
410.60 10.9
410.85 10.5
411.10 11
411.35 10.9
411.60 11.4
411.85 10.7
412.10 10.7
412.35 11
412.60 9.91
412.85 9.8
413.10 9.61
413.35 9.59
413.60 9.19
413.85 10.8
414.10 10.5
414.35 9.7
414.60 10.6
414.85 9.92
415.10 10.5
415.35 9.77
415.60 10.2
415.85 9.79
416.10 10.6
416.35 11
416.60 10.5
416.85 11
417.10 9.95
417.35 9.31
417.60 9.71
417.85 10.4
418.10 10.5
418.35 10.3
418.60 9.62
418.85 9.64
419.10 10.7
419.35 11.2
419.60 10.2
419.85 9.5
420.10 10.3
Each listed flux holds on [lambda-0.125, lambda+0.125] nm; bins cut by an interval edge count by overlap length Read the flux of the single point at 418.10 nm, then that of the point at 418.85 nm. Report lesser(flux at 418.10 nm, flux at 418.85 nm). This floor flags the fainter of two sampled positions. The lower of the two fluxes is 9.6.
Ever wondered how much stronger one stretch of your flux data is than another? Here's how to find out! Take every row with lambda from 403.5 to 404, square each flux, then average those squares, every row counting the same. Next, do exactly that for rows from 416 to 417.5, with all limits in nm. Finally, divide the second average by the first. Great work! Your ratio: 1.02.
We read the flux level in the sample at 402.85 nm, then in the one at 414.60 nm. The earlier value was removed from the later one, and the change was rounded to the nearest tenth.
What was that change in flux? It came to -0.5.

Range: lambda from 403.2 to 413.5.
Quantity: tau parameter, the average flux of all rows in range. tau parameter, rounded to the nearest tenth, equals 9.9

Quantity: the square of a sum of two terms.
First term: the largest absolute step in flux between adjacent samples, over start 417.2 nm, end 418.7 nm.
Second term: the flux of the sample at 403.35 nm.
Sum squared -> 98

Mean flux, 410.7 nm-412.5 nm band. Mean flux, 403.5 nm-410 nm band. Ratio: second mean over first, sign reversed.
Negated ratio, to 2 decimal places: -0.90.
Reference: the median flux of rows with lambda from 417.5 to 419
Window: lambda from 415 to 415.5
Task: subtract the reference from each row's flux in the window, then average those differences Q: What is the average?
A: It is 0.1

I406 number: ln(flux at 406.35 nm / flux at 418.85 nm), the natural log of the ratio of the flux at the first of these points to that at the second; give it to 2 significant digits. -0.14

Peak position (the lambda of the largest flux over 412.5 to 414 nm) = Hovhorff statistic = 413.85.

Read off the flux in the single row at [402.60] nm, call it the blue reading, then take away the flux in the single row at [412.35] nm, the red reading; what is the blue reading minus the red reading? -1.1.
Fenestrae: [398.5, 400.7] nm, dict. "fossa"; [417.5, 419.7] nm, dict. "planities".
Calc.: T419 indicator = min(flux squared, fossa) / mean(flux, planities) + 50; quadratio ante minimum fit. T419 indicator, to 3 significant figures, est 57.4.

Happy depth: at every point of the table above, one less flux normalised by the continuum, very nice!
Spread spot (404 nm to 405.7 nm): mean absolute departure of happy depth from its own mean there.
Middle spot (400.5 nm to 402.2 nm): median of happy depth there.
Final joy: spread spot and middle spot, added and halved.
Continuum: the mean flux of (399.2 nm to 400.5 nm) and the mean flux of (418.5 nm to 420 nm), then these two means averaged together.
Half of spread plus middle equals 0.020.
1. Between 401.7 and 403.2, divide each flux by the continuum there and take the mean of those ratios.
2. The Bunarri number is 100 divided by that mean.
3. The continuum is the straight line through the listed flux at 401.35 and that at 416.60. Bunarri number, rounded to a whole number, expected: 98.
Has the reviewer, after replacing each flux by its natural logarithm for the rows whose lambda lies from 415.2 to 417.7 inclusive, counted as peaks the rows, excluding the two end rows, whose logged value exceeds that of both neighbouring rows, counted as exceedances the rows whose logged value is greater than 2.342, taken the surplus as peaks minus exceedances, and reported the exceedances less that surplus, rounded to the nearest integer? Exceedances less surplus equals 5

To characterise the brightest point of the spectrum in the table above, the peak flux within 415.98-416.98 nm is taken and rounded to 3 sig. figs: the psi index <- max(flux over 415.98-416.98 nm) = 11.0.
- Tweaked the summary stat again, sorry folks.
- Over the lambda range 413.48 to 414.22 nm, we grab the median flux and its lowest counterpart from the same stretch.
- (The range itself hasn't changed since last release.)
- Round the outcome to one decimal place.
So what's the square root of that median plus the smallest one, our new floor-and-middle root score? 4.4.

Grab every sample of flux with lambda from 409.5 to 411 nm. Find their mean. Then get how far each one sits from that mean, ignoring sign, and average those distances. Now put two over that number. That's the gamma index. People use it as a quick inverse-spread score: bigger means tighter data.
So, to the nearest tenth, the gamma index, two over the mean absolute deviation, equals 2.2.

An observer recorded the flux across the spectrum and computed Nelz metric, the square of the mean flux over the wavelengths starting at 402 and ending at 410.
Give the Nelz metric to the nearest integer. 97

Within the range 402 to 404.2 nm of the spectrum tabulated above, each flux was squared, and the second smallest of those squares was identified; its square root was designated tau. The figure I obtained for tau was 9.20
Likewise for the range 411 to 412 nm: 10.90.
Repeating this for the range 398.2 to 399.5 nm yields 9.39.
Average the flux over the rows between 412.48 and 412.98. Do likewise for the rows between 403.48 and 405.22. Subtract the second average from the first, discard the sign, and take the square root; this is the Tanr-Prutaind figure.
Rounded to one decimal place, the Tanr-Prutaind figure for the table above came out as 0.2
